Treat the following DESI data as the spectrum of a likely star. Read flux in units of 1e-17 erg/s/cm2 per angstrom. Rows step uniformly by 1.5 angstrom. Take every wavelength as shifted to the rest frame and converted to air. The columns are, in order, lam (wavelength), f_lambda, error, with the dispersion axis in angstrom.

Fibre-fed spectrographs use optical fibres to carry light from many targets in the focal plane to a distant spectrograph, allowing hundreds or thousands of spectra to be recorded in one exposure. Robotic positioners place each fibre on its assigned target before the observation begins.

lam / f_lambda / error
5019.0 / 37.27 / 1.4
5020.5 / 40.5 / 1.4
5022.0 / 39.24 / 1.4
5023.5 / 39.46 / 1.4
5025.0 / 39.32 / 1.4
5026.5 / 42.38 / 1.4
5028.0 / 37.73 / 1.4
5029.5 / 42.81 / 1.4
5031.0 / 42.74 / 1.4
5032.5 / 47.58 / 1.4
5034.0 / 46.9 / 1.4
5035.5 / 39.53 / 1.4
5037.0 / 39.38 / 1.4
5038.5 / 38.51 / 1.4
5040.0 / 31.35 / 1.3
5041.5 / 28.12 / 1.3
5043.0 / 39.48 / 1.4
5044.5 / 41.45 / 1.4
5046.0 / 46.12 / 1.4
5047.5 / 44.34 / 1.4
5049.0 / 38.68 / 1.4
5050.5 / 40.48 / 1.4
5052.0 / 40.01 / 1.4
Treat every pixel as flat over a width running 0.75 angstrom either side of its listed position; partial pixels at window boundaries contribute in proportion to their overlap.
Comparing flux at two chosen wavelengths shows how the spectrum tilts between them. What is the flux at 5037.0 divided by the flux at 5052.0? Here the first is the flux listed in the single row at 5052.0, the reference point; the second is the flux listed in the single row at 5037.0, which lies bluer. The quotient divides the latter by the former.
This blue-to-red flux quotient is 0.98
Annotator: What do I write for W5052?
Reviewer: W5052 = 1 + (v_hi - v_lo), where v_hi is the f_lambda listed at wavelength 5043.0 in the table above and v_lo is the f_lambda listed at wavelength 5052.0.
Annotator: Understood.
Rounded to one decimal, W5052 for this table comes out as 0.5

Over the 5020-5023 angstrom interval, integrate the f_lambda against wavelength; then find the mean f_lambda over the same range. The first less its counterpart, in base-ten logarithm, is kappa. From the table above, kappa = 1.90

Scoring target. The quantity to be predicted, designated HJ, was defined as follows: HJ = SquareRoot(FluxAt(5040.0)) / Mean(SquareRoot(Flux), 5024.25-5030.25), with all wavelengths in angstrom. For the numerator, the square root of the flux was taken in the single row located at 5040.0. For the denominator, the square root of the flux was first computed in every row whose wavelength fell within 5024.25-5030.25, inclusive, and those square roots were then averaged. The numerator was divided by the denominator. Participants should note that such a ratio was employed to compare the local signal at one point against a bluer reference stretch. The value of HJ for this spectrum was 0.88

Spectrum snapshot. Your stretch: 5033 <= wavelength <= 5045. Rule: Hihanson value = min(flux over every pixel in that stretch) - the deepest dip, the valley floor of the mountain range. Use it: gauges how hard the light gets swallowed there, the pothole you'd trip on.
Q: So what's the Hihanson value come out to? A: 28.12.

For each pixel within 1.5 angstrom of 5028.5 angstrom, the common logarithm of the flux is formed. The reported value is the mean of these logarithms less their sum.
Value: -1.60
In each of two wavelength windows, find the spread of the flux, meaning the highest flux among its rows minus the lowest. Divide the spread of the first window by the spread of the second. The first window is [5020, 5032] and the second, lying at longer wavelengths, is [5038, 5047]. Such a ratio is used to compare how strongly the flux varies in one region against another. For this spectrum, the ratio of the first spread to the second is 0.28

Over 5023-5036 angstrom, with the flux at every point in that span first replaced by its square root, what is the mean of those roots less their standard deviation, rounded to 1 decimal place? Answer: 6.2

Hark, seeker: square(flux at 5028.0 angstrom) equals 1424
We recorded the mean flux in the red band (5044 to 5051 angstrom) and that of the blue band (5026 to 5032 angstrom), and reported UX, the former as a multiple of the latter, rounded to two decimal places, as 1.02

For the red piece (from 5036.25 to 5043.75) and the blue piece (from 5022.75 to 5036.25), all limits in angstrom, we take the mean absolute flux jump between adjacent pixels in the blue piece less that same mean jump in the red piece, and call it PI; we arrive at -2.4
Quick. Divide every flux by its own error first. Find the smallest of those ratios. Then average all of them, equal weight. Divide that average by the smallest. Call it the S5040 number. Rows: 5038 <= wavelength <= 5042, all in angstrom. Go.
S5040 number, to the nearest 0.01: 1.13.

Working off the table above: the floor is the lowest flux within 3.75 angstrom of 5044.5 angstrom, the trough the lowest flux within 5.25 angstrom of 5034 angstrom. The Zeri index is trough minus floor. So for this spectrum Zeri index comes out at 10.4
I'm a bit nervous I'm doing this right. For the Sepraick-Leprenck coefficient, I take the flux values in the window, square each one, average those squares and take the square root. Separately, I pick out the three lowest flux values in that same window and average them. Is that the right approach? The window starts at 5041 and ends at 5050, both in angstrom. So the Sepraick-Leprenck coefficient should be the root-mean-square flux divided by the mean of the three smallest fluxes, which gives 1.13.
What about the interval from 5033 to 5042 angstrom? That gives 1.16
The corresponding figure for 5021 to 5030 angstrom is 1.04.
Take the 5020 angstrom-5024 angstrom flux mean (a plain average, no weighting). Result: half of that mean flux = 19.9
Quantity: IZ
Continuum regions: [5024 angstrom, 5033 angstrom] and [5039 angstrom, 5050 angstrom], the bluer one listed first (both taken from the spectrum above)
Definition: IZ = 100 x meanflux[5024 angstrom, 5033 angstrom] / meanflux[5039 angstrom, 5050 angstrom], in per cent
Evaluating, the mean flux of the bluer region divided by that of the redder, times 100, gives 109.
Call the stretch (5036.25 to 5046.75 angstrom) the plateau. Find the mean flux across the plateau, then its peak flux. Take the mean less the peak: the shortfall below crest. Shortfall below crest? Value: -8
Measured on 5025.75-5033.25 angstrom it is -5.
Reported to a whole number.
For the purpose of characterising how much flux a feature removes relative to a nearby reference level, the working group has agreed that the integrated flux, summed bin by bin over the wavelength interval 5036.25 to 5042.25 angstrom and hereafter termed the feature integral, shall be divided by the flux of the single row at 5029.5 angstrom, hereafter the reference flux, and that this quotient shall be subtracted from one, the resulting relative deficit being -4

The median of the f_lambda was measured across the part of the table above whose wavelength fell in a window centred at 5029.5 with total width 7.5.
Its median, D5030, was 43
